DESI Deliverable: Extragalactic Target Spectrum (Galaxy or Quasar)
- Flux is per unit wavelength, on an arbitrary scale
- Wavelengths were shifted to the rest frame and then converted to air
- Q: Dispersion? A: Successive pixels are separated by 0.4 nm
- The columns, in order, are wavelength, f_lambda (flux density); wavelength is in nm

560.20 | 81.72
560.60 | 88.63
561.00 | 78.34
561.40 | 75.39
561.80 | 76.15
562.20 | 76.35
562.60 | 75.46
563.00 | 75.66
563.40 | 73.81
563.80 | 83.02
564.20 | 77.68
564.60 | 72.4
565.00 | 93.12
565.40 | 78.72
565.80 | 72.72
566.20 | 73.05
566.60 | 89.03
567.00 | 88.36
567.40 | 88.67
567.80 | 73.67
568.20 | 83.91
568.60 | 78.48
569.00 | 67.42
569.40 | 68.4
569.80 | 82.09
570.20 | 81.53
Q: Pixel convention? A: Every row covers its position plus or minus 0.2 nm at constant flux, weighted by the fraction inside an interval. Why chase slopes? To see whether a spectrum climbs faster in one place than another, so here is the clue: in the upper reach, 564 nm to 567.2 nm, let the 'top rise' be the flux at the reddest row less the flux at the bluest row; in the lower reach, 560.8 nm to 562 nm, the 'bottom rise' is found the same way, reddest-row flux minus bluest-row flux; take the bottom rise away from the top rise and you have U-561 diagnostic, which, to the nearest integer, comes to 13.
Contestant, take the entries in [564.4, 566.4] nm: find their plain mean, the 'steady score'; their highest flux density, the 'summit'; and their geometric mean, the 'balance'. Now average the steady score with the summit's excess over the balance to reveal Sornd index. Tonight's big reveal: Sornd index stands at 46.7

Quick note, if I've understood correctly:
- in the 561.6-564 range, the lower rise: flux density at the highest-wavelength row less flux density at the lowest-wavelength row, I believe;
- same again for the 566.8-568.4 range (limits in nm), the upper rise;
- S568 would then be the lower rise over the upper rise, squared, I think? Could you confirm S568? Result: 2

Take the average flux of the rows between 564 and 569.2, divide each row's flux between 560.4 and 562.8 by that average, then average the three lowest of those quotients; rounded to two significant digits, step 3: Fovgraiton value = 0.95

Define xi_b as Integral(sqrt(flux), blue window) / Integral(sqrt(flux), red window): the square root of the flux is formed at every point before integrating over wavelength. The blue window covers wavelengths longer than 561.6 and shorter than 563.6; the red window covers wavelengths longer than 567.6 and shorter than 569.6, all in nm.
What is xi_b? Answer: 1.008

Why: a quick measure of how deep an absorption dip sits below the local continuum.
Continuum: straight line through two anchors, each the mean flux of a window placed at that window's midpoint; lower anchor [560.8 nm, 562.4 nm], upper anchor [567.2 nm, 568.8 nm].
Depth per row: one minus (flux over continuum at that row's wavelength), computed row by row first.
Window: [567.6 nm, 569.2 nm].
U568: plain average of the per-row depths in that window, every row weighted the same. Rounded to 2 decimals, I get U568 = 0.07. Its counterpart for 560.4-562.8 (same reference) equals -0.02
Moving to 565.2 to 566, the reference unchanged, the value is 0.05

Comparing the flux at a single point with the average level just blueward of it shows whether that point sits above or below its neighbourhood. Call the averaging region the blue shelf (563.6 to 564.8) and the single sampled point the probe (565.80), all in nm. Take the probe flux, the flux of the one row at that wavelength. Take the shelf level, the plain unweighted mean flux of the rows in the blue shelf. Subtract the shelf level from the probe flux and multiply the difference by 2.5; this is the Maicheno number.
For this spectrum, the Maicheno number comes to -12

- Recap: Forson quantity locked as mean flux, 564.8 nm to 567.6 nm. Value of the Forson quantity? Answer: 83.4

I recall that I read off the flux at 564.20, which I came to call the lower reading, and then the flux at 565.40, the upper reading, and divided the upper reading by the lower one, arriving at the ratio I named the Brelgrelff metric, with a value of 1.01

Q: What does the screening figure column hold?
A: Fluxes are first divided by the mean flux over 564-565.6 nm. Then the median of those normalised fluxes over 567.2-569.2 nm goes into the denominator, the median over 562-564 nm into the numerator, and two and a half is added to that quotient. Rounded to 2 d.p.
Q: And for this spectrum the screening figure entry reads 3.46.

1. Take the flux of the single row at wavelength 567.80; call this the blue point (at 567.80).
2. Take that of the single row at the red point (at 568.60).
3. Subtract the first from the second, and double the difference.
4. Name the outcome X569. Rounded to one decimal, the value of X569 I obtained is 9.6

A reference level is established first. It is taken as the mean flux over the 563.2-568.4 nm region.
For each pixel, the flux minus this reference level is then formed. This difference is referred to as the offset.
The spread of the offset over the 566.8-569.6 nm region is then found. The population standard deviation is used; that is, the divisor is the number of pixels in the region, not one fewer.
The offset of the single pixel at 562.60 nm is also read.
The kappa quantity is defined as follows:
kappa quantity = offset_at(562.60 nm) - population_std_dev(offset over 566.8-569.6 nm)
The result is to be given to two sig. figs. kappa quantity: -13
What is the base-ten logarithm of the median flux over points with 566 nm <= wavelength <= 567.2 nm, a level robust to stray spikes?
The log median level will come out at 1.95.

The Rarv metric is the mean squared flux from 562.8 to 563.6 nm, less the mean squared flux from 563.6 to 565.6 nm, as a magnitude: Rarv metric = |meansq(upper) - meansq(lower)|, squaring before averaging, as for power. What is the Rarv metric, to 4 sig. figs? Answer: 1021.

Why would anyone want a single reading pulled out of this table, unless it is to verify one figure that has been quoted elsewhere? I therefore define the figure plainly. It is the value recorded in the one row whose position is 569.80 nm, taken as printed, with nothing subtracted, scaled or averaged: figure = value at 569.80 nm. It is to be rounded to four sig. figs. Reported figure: 82.09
